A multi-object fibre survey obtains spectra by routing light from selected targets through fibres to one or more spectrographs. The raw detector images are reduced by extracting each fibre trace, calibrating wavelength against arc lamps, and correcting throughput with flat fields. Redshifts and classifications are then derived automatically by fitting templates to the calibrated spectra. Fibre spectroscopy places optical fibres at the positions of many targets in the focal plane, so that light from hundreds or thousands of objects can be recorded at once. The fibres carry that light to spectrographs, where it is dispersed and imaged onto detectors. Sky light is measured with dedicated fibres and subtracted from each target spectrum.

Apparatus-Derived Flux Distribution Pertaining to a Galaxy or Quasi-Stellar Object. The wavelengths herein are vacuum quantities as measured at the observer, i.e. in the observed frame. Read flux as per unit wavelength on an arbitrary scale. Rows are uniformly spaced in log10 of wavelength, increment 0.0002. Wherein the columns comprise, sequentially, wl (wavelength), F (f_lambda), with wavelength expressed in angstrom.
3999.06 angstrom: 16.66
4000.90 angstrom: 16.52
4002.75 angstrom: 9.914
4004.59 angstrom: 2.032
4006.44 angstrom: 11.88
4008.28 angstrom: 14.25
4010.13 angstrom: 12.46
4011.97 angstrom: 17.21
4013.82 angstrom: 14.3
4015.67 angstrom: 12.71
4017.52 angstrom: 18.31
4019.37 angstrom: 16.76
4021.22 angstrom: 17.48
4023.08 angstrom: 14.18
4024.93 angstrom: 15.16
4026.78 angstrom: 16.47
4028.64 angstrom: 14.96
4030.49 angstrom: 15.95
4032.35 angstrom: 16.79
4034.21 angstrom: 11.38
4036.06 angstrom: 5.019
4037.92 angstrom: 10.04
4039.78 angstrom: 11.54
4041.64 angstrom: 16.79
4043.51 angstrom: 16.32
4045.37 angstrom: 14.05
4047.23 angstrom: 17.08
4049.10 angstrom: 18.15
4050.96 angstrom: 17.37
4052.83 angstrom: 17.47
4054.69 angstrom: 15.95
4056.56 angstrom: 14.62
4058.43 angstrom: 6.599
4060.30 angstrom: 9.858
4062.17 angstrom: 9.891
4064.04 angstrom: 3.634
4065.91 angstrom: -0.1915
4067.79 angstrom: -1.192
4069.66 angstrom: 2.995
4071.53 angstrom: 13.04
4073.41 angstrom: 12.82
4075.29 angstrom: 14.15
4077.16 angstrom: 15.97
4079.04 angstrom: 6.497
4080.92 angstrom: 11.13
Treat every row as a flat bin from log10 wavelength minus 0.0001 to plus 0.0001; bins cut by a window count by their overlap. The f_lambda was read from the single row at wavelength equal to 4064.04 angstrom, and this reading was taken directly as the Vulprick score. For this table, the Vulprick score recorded 3.634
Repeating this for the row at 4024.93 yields 15.16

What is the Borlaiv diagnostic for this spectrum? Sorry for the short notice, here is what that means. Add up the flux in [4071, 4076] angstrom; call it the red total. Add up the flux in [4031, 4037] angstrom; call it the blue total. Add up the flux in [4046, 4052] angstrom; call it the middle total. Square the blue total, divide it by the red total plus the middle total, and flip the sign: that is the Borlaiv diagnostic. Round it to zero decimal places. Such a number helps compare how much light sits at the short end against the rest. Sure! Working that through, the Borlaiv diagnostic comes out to -12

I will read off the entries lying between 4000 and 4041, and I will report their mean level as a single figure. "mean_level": 13.4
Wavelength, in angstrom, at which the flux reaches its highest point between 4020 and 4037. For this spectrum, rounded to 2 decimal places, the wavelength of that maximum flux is 4021.22 angstrom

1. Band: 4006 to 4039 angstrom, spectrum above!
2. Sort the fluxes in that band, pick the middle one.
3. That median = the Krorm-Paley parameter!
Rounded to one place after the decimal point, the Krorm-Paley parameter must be 14.6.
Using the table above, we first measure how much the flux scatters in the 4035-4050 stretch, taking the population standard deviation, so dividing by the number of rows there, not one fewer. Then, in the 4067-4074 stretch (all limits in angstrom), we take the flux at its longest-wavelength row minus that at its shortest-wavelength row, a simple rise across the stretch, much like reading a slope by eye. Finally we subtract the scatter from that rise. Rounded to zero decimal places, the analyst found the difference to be 10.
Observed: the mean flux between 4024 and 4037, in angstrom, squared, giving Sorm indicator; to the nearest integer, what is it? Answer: 187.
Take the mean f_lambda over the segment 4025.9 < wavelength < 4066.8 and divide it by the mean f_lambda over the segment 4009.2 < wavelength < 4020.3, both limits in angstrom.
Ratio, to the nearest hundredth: 0.83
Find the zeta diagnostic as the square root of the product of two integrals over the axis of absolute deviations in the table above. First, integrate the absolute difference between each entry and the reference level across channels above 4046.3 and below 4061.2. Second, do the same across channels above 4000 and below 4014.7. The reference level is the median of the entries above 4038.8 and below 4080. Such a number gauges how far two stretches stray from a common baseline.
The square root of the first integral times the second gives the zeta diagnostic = 52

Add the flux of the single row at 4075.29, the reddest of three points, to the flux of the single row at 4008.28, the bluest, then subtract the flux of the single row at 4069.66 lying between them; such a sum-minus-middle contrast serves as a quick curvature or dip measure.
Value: 25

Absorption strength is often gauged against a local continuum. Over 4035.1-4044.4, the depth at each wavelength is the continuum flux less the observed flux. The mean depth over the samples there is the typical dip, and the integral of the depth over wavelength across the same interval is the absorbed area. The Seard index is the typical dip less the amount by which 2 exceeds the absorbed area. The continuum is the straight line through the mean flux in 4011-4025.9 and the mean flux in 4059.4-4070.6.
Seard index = -17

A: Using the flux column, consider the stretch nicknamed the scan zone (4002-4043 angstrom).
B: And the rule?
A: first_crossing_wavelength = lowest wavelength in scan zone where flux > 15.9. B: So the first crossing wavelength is 4011.97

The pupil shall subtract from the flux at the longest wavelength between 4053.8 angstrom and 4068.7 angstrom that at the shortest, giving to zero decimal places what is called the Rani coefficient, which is -17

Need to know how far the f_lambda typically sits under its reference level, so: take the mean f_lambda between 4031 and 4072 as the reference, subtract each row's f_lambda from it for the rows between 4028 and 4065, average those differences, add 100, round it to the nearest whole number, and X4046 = 98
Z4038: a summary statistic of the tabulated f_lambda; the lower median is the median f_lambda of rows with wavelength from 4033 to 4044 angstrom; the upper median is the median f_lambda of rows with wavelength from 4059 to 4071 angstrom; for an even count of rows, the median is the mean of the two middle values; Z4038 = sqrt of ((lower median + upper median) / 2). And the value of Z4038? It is 2.72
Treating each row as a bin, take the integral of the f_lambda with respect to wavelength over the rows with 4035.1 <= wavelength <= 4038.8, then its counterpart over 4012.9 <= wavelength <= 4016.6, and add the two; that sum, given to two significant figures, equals 78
